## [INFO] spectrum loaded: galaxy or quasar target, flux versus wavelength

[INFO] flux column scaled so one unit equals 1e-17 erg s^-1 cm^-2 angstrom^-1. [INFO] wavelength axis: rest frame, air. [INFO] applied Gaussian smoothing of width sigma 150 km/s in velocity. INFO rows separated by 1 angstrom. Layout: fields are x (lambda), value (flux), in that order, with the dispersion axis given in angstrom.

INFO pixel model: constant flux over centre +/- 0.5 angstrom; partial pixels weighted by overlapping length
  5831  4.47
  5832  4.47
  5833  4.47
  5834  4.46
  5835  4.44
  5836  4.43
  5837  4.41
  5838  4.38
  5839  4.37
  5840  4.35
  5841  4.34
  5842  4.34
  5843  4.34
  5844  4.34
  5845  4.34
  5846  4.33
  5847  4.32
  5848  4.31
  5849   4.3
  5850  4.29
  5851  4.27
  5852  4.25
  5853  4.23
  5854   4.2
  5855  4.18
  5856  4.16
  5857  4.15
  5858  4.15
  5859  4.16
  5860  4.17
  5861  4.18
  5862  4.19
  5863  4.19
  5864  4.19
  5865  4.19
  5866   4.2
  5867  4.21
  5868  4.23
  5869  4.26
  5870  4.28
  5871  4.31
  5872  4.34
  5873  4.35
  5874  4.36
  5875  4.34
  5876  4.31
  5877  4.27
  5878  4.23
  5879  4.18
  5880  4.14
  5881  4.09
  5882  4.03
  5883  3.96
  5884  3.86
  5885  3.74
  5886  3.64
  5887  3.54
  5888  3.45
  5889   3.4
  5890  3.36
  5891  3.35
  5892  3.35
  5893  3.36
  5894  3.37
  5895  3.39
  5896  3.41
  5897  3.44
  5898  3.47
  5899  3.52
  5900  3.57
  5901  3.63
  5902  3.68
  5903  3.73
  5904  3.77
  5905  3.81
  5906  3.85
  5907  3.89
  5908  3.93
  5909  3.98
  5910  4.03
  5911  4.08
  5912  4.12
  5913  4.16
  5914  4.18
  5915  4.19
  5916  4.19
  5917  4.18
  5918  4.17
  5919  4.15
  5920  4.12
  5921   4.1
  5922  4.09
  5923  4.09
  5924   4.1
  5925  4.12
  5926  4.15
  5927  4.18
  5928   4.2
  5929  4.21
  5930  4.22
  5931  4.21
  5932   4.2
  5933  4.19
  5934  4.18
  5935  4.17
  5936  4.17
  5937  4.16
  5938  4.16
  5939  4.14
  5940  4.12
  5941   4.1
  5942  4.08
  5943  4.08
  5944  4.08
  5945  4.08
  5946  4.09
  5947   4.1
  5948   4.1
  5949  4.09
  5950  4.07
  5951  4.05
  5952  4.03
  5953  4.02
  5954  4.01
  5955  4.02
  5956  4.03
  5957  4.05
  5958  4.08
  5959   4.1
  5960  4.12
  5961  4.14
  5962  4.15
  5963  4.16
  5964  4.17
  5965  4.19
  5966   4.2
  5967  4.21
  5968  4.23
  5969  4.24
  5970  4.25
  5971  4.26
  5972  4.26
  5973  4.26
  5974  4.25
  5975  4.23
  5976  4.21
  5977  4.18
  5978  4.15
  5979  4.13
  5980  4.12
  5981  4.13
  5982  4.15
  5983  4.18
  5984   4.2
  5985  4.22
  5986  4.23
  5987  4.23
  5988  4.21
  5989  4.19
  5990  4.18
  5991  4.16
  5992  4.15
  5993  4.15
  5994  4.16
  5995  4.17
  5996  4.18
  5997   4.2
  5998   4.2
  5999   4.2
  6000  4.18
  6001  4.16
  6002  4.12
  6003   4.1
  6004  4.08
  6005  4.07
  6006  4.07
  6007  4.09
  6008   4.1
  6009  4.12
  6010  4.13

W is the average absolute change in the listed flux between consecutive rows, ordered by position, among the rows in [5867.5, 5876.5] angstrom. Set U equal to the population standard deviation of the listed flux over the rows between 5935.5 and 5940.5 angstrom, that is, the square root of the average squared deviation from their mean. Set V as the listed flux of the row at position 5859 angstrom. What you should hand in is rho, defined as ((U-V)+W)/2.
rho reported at -2.06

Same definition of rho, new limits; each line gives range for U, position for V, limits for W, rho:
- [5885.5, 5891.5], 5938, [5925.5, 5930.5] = -2.02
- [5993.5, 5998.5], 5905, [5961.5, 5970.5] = -1.89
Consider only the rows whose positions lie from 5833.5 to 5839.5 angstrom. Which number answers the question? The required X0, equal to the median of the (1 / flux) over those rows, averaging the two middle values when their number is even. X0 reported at 0.226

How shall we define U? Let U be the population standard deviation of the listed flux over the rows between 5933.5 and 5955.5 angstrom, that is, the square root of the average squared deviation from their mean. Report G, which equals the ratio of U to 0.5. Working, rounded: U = 0.05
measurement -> 0.10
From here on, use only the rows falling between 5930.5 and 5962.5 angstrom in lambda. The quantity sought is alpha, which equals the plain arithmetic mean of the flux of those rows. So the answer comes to 4.11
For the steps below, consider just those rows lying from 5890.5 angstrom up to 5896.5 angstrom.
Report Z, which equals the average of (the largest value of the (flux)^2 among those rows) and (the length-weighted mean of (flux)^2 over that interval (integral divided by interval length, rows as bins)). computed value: 11.5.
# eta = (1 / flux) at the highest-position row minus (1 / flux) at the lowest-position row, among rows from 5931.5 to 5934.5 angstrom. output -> 0.0011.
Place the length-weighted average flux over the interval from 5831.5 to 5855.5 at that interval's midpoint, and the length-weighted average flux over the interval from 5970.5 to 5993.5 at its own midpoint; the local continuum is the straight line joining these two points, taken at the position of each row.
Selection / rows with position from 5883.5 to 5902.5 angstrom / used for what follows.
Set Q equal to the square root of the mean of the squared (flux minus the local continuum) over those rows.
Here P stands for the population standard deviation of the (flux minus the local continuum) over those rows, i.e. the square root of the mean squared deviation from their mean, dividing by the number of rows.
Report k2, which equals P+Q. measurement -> 0.94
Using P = 0.14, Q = 0.80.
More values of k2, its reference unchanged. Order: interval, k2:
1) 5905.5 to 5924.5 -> 0.31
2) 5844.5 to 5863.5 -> 0.18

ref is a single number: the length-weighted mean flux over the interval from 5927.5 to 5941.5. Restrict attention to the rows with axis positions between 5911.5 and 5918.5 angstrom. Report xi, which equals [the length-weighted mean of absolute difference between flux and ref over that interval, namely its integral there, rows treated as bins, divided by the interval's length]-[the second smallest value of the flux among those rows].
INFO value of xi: -4.14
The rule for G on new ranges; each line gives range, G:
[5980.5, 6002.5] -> 0.06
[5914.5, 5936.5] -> 0.08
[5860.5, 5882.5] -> 0.17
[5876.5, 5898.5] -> 0.67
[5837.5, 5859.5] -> 0.15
